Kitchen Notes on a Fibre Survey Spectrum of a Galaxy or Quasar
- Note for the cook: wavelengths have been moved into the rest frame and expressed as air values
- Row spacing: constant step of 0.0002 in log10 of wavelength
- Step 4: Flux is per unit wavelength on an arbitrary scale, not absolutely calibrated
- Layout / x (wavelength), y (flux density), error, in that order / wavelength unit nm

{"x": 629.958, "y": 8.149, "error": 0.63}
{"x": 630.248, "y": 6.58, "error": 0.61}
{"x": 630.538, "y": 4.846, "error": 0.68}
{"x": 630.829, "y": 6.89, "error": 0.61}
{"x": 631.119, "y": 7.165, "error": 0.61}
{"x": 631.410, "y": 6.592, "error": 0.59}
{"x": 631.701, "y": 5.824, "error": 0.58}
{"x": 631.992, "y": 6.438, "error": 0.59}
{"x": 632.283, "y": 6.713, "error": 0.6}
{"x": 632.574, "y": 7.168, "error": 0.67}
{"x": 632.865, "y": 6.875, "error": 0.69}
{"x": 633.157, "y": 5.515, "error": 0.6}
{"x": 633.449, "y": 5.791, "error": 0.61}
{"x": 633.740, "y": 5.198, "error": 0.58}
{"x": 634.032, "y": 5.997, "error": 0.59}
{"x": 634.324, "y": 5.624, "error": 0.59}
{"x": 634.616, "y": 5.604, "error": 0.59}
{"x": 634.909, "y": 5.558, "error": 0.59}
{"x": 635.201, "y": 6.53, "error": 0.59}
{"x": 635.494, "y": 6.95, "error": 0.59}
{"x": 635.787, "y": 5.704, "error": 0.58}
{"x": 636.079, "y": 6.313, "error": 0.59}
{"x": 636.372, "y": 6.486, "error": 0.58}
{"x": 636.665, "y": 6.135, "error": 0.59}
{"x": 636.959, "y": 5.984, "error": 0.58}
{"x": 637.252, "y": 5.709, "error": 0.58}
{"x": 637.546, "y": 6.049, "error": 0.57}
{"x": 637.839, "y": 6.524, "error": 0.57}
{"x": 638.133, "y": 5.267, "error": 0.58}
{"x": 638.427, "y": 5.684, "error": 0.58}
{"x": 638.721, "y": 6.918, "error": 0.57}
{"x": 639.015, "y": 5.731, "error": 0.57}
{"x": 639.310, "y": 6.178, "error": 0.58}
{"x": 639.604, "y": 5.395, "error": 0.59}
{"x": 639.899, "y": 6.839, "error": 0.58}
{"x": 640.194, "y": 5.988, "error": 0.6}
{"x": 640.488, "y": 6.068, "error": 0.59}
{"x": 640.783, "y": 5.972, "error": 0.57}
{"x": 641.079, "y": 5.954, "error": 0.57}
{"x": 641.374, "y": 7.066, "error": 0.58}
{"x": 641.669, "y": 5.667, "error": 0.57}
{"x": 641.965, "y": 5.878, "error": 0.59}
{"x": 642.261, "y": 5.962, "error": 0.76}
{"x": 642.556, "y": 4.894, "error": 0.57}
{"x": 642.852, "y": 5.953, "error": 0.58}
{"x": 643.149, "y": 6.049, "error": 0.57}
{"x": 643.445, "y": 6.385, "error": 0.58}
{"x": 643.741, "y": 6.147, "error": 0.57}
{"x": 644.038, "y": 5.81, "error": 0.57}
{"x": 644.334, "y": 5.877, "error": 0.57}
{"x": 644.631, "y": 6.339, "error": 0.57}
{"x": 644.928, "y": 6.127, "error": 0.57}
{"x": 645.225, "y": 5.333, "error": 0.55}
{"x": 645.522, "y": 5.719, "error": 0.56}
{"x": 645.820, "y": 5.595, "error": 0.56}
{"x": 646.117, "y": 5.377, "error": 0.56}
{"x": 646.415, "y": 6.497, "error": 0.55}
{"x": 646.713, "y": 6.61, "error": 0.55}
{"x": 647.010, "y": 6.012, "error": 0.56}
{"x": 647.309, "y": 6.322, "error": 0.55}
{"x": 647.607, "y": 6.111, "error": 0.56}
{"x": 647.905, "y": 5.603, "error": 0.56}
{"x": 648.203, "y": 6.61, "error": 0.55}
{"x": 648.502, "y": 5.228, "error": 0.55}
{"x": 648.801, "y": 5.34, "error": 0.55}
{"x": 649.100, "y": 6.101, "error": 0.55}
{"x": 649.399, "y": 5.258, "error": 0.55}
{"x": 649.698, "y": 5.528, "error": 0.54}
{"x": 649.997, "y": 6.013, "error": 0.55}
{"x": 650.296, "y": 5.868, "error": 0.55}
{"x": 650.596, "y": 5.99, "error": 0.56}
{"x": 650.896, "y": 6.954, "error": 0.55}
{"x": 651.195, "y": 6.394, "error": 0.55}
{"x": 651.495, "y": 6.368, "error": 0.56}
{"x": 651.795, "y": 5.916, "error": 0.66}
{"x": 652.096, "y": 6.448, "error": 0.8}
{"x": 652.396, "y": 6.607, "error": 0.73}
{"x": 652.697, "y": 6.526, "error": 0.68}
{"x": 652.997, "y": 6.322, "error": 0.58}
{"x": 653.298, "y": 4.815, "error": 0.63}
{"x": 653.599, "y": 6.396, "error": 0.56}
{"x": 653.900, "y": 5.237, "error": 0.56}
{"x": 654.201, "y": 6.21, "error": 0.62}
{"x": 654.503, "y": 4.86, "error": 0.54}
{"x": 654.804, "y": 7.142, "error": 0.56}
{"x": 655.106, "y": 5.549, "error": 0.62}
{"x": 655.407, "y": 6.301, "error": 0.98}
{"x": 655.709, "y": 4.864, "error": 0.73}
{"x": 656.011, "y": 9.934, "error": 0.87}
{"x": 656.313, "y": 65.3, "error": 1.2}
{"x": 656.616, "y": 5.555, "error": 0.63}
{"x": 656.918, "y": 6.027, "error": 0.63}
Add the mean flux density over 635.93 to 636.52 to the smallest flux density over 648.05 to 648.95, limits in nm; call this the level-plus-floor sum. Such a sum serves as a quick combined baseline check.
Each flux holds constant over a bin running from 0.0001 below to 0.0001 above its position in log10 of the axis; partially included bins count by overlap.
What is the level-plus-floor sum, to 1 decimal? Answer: 11.6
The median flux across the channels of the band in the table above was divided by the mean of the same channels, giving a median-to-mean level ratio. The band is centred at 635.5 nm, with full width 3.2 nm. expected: 0.99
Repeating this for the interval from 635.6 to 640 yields 1.00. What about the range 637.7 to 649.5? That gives 1.00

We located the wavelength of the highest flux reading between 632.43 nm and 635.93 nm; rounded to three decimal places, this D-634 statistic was 632.574 nm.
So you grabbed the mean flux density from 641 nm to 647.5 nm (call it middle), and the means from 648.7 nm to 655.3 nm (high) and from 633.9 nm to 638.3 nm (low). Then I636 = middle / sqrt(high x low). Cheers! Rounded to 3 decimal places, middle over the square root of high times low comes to 0.995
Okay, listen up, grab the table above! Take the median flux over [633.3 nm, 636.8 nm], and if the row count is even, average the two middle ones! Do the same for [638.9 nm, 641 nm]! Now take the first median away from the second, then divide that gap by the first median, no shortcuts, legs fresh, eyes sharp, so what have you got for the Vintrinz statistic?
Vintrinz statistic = 0.016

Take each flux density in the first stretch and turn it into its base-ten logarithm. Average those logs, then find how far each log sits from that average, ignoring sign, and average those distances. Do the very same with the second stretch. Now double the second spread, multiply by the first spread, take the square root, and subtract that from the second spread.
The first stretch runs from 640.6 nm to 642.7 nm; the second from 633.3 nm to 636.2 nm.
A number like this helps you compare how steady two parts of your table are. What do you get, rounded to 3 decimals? -0.011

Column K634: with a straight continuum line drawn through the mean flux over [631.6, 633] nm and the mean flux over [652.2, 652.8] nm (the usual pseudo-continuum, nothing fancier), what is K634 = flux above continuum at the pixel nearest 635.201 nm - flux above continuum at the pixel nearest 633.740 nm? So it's 1.3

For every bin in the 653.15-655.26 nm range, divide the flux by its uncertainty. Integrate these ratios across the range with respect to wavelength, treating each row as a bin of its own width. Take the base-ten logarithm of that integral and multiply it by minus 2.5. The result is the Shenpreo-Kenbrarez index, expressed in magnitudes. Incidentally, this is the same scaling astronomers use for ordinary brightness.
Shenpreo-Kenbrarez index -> -3.30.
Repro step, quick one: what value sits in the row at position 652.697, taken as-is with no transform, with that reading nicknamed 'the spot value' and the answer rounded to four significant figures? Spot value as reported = 6.526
